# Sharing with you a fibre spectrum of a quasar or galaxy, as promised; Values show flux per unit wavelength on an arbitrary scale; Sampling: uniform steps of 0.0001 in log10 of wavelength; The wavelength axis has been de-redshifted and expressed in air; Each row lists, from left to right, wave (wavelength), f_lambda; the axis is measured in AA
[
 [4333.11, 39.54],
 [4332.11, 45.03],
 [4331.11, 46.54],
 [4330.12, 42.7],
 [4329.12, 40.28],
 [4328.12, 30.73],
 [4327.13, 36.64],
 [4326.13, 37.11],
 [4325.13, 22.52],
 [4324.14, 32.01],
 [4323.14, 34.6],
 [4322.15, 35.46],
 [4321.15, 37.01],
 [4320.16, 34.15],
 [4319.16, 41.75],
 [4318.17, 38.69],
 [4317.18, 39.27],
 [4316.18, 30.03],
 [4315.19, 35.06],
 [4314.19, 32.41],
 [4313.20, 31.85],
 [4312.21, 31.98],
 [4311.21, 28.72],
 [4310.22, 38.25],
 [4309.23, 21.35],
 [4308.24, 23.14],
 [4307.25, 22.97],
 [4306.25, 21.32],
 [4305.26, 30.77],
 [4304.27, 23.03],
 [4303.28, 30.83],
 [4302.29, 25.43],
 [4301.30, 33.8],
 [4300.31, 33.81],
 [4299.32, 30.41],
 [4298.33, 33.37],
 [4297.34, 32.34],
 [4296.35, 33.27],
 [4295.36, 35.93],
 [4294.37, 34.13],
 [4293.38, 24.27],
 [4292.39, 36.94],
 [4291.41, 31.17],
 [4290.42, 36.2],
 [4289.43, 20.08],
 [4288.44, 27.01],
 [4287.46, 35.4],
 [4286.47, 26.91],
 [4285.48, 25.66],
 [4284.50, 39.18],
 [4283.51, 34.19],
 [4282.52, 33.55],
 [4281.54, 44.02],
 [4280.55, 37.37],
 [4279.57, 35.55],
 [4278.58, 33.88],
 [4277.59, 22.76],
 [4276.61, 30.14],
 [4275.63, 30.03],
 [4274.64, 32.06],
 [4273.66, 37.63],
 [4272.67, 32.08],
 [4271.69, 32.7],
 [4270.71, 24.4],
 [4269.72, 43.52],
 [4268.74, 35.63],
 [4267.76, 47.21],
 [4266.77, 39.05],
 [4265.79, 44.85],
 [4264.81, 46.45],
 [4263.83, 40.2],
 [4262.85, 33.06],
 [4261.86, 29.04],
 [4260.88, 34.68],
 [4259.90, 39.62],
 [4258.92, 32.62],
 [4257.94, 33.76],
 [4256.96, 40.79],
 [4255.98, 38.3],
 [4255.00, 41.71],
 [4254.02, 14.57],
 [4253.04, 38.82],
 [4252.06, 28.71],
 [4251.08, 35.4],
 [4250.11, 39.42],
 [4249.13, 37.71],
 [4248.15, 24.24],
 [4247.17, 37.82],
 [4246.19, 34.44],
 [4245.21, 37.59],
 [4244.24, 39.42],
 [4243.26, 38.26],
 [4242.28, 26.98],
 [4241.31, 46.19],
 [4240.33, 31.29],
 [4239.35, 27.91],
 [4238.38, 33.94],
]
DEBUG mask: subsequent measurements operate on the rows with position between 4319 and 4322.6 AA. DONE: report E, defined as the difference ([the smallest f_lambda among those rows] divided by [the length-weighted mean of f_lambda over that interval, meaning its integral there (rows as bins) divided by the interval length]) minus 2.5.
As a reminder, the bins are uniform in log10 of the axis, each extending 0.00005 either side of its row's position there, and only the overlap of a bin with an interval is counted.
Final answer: -1.57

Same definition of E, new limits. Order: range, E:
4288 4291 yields -1.78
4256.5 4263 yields -1.67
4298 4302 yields -1.56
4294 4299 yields -1.54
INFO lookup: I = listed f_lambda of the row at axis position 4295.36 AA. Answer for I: 35.93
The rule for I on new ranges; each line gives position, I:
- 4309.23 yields 21.35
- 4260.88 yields 34.68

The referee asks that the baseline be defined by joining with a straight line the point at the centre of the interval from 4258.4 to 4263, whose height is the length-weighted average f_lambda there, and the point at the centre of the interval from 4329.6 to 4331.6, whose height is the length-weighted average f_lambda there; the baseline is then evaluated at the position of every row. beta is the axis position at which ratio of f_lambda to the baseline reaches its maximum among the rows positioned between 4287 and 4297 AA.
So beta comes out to 4292.39 AA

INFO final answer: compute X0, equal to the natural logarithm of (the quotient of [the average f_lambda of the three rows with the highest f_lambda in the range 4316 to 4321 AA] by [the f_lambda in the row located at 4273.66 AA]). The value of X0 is 0.059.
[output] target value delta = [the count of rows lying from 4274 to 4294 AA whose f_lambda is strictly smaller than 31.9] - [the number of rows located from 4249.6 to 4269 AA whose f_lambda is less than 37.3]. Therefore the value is 0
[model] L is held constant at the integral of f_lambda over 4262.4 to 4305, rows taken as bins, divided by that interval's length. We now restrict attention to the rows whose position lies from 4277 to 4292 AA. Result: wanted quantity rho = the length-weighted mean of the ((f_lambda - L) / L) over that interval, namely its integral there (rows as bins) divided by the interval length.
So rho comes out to -0.037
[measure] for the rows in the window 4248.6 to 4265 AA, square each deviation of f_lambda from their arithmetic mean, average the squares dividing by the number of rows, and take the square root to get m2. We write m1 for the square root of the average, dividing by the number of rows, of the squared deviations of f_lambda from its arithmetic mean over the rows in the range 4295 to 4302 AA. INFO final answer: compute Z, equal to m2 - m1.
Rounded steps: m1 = 1.54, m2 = 6.9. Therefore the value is 5.4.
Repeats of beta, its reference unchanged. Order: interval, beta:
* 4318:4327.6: 4319.16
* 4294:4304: 4295.36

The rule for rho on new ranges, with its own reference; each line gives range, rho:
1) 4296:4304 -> -0.062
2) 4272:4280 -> -0.051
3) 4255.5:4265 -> 0.092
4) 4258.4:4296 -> 0.022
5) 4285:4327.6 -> -0.064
